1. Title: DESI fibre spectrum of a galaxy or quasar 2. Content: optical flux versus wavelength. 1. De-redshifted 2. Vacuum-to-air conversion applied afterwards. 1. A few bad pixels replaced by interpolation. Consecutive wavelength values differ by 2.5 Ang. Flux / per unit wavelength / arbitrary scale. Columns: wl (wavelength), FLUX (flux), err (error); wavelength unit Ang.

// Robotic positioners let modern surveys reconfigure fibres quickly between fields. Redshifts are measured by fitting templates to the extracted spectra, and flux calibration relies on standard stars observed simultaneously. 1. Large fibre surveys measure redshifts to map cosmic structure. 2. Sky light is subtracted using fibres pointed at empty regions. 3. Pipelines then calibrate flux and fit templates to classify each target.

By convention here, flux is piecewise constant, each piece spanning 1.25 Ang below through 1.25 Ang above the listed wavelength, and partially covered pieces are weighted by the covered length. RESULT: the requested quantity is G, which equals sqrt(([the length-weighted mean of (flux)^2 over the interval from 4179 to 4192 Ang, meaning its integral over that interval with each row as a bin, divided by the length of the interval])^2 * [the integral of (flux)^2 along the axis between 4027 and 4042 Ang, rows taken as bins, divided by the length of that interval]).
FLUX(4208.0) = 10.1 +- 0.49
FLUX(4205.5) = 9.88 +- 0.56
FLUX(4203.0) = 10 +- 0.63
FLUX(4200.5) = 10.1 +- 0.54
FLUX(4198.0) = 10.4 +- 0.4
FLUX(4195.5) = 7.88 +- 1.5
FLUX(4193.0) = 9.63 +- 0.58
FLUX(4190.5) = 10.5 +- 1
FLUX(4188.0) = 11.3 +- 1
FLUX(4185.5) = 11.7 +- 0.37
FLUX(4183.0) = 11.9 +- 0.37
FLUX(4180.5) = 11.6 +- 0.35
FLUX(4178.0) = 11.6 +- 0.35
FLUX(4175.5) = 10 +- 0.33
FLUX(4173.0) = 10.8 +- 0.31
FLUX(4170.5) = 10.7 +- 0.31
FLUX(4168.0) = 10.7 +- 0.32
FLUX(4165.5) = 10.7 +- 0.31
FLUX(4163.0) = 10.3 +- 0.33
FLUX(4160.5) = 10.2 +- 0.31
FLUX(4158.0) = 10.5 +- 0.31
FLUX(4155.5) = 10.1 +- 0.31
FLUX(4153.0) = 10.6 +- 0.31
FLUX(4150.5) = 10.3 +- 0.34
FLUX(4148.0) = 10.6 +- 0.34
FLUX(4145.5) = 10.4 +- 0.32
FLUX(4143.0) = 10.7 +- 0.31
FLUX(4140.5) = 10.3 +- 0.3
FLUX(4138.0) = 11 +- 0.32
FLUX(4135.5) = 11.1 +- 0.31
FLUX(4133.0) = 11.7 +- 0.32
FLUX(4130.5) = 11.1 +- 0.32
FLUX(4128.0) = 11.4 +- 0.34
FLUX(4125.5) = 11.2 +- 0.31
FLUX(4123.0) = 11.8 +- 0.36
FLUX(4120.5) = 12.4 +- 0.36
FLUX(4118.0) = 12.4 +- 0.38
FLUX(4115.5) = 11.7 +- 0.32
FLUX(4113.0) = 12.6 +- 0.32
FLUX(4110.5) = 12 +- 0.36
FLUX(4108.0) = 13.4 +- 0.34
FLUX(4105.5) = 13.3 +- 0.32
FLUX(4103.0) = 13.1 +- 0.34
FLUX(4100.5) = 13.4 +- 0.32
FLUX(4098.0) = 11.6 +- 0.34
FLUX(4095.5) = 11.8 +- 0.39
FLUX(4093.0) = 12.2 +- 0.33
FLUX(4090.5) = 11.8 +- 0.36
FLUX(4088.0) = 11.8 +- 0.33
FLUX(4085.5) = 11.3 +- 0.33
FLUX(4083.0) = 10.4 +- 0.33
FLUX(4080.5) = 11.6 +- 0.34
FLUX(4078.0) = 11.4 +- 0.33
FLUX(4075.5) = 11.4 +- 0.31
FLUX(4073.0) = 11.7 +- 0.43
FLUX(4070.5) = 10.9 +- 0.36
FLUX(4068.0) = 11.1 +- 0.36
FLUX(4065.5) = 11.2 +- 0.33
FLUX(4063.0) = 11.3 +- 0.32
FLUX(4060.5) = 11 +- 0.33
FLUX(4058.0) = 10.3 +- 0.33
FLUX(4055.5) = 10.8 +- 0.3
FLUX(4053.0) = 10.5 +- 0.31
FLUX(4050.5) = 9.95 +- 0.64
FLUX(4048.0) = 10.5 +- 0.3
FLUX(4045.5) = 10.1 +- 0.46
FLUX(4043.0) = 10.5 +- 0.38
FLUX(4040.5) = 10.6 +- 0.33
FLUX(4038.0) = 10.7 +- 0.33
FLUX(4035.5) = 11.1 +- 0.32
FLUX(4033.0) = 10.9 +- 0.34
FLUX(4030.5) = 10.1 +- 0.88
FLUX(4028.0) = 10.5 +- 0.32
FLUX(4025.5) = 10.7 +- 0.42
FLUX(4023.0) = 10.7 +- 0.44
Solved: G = 1380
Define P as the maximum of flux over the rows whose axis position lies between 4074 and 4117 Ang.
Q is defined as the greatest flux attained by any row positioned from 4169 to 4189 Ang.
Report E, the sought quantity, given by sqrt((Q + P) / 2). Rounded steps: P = 13.4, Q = 11.9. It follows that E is 3.557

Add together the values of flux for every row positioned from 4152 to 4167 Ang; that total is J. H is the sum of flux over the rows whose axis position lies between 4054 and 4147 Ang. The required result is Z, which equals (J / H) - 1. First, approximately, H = 429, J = 62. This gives -0.9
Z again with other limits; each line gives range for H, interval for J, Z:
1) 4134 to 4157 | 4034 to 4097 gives 1.9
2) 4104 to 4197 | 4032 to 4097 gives -0.3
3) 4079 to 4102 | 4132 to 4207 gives 2.0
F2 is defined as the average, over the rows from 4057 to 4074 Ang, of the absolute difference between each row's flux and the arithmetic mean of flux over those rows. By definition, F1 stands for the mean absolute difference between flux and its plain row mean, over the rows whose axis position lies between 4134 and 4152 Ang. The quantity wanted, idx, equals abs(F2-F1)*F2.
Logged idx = 0.008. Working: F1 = 0.26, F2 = 0.29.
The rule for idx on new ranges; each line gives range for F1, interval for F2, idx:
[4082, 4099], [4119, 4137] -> 0.011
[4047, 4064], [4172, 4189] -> 0.072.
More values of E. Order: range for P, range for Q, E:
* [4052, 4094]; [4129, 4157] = 3.457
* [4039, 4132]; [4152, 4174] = 3.479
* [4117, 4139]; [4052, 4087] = 3.471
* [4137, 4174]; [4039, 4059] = 3.302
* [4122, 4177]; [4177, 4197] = 3.442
